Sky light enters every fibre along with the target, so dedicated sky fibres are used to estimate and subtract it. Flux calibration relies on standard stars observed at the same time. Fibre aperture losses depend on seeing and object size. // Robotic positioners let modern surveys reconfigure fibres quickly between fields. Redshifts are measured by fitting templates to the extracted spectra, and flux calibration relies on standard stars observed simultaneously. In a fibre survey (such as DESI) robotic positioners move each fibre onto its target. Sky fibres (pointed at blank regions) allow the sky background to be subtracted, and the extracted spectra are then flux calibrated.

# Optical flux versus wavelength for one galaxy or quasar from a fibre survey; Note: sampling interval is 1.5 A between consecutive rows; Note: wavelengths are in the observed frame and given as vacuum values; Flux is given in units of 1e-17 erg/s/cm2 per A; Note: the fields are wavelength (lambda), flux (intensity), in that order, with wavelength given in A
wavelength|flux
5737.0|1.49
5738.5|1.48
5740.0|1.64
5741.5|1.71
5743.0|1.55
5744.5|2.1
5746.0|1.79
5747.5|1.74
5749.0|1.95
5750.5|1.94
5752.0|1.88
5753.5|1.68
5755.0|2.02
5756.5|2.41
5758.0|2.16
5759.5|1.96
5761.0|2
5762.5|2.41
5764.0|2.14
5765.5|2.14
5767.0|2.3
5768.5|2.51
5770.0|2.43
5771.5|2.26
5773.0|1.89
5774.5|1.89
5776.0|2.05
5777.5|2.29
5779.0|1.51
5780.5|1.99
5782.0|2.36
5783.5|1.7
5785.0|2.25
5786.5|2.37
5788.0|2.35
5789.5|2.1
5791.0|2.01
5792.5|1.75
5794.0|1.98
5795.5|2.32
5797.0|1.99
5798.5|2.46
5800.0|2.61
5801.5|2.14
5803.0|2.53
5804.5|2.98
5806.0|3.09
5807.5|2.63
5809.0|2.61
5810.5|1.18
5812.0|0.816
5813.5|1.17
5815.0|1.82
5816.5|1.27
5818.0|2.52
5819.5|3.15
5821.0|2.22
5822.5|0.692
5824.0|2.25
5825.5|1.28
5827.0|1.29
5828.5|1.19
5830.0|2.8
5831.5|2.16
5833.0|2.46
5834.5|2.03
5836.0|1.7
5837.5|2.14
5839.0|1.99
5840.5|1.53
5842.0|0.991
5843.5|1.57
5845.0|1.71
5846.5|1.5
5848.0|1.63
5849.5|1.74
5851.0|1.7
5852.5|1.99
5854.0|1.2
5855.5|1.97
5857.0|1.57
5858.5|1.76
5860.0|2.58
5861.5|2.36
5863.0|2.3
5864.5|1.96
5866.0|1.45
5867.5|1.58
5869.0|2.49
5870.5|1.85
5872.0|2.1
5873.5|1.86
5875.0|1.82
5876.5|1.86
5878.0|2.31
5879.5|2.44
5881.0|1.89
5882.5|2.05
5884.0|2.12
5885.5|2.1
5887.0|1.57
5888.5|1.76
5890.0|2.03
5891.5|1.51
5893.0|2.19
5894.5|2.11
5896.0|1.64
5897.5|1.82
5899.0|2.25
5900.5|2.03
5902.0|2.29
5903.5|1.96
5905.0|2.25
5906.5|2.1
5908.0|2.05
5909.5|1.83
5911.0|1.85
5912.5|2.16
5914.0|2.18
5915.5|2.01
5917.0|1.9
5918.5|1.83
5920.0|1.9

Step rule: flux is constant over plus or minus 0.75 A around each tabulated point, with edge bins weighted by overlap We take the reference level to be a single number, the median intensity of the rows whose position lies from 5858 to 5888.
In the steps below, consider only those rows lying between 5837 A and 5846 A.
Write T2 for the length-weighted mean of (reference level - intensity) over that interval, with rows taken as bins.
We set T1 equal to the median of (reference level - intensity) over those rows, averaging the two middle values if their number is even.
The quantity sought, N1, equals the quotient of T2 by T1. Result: 1.0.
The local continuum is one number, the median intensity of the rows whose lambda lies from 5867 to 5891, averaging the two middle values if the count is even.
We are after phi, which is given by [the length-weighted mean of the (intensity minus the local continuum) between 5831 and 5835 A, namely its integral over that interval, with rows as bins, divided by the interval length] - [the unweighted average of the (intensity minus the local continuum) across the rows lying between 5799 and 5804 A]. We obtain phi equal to -0.19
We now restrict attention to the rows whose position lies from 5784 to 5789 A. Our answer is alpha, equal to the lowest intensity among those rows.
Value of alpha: 2.25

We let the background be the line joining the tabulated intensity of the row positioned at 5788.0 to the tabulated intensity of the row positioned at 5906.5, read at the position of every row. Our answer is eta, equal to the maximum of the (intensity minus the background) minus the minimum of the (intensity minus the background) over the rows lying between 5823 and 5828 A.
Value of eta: 0.97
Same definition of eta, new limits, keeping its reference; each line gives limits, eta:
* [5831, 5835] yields 0.43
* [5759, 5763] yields 0.46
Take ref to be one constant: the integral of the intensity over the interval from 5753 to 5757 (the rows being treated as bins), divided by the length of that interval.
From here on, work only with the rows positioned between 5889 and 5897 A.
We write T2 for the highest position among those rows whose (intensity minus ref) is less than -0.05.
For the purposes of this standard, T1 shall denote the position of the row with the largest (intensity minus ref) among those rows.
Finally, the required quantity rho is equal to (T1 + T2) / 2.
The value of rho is 5894.5 A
